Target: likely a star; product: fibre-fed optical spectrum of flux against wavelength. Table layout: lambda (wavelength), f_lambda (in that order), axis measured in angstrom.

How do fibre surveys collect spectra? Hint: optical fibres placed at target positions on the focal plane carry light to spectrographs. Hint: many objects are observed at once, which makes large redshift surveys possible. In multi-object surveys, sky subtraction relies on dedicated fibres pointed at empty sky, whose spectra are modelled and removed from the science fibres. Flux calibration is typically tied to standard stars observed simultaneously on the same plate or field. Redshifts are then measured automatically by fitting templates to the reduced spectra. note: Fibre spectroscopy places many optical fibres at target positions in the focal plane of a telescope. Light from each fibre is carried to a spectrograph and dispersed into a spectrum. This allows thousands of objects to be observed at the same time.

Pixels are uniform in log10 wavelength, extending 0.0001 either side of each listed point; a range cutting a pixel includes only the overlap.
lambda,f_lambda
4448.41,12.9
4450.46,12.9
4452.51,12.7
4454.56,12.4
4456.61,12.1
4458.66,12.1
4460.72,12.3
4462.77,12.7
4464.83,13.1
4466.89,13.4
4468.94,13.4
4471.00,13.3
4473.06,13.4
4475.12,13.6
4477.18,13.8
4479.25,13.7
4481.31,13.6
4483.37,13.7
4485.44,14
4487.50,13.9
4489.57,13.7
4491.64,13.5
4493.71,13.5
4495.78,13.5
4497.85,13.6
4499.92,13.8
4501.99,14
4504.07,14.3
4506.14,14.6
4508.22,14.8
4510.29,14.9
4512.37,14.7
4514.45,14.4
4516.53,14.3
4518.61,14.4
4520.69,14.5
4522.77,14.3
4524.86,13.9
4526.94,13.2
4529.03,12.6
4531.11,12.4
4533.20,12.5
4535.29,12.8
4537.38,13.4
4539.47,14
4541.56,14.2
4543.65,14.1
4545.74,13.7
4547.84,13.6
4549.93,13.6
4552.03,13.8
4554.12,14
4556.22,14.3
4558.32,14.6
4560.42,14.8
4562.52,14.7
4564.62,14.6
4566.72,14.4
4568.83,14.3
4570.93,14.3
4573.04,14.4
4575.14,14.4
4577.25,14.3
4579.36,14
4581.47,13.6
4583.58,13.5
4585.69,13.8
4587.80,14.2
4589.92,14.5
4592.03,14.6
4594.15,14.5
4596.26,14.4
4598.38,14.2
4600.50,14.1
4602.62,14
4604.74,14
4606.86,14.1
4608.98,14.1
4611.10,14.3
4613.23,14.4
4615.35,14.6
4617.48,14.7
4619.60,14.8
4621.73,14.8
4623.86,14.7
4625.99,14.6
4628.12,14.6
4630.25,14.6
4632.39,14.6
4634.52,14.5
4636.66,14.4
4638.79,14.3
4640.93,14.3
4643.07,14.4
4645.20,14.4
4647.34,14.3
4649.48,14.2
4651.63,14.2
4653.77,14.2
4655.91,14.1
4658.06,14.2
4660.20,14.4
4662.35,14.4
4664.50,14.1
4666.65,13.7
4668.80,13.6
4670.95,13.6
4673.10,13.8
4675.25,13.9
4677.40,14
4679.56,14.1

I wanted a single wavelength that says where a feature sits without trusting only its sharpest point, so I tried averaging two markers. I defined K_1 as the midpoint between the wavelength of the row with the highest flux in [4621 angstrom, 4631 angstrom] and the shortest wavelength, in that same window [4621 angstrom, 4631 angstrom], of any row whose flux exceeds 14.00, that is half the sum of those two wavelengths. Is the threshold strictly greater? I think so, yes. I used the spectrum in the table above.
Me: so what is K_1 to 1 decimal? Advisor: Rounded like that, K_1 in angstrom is 4621.7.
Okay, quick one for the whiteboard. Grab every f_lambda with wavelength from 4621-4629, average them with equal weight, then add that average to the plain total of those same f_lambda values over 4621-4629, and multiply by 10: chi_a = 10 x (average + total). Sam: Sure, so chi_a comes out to 734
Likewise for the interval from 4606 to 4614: 711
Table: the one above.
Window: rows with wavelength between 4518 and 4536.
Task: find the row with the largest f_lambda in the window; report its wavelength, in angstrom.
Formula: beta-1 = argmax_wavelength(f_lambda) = 4520.69 angstrom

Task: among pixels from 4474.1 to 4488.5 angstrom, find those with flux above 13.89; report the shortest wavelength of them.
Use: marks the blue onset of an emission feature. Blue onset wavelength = 4485.44 angstrom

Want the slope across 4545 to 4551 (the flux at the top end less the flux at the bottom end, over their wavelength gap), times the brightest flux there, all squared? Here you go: 0.11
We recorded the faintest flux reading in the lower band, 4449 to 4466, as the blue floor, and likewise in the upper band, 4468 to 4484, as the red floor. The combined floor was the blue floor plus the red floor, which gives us 25.4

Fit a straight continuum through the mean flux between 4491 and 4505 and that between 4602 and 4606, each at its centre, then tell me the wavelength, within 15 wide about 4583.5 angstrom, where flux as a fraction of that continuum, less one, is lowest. 4583.58 angstrom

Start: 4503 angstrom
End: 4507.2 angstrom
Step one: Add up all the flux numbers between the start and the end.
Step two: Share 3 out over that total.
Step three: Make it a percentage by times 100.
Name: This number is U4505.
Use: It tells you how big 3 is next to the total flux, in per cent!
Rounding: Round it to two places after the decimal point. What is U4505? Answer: 10.38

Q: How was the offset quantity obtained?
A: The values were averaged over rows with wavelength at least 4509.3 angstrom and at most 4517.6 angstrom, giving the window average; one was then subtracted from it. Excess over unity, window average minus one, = 13.6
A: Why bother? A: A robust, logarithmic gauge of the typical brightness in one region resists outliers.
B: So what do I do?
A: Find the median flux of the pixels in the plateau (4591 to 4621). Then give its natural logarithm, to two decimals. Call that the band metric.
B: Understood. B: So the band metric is 2.66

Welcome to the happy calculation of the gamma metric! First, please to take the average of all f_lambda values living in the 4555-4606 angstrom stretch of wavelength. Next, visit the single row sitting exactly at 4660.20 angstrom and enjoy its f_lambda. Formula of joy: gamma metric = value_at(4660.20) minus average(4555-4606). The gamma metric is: 0.1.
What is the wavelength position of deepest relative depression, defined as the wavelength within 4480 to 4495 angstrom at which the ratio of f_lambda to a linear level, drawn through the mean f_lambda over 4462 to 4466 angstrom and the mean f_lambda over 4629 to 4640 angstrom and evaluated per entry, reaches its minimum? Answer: 4493.71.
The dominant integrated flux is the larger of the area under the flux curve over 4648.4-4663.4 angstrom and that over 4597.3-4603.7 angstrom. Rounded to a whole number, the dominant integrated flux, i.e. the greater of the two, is 214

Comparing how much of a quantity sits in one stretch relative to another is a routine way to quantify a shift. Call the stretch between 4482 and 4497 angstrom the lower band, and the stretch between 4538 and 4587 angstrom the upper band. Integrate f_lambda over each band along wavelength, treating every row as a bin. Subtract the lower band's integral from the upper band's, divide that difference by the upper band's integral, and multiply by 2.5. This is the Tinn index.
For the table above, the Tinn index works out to 1.8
